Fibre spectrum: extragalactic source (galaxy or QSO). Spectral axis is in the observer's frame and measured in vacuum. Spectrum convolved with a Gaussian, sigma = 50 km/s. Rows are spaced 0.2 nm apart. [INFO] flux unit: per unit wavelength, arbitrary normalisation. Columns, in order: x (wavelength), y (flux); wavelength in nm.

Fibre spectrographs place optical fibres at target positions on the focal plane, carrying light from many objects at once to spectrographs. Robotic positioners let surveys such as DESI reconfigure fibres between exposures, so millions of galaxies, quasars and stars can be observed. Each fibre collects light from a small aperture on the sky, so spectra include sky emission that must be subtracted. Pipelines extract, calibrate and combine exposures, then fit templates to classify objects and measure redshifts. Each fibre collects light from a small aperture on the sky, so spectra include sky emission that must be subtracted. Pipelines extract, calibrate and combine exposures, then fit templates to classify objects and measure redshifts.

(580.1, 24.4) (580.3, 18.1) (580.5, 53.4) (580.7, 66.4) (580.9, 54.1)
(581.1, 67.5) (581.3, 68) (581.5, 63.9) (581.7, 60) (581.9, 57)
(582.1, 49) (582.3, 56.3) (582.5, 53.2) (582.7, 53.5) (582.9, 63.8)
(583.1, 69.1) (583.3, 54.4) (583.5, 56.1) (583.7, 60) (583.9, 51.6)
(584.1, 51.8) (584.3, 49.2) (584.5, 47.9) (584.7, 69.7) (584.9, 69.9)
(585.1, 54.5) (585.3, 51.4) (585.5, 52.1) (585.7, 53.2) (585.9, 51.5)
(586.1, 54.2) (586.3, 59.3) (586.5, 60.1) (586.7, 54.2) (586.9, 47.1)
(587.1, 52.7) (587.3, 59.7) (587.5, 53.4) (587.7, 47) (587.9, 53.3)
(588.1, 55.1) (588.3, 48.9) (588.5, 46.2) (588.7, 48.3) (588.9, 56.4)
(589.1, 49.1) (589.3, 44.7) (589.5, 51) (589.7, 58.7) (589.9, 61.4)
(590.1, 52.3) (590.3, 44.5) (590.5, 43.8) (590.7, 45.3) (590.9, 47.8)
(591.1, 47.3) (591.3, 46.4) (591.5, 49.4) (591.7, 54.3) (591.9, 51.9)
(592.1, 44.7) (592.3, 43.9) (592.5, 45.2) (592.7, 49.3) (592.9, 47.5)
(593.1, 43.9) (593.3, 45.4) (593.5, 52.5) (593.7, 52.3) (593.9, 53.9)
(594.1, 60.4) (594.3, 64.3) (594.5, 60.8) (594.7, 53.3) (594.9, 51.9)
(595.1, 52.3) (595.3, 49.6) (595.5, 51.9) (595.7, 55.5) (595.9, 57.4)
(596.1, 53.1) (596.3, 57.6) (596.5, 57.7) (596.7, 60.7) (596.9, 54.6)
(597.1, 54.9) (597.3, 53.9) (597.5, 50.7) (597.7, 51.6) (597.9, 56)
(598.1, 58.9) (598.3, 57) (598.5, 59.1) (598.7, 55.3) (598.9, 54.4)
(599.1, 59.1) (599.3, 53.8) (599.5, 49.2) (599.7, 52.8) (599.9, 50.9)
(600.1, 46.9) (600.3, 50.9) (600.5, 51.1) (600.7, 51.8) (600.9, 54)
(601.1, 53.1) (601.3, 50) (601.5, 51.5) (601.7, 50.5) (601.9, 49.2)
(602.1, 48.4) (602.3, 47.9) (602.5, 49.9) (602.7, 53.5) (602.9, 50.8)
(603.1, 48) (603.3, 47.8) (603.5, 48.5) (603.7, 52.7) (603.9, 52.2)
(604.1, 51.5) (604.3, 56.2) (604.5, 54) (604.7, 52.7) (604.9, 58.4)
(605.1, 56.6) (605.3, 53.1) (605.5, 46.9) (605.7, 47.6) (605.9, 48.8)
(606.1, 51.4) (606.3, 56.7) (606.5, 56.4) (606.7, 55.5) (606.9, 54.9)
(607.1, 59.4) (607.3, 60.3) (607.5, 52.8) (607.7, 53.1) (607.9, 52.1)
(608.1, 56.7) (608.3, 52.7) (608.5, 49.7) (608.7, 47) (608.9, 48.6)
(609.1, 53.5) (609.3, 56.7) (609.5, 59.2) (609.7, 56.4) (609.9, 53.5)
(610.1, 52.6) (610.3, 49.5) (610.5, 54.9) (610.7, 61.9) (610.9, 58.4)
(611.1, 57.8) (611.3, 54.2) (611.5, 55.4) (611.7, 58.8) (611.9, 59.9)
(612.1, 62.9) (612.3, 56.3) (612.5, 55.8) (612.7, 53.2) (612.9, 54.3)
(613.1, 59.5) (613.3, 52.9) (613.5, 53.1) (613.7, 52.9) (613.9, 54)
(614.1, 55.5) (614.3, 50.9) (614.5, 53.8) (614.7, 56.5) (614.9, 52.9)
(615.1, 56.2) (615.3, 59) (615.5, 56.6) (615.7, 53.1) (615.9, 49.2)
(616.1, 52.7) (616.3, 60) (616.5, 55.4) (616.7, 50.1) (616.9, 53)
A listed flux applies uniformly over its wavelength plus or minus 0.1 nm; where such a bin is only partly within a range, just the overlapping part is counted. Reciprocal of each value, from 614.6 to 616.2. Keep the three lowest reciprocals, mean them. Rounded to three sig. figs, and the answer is 0.0174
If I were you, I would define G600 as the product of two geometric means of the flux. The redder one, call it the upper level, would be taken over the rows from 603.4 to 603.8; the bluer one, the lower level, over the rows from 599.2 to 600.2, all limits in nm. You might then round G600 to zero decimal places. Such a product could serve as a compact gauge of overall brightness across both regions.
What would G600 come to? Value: 2561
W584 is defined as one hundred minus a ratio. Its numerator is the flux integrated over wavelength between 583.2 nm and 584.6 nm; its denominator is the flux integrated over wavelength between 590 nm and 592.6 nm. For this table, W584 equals 99.4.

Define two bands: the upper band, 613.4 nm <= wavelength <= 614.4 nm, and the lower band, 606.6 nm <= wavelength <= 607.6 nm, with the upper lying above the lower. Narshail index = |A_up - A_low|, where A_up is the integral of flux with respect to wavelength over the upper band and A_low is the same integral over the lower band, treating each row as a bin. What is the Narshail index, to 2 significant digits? 3.3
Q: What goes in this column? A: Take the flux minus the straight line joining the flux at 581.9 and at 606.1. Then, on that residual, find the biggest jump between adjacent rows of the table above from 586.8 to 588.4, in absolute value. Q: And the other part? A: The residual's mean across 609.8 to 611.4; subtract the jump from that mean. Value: -2.1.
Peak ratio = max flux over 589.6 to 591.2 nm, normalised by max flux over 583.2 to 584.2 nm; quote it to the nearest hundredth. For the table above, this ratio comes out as 1.02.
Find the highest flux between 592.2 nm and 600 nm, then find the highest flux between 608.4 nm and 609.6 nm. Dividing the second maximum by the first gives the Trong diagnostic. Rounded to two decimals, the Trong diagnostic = 0.92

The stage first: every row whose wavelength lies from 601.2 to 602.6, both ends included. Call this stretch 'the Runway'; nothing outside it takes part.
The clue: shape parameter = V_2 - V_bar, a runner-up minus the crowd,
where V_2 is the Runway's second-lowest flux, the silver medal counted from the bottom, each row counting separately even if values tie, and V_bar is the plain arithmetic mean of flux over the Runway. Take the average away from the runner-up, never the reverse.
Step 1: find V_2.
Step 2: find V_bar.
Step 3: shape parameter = -1.2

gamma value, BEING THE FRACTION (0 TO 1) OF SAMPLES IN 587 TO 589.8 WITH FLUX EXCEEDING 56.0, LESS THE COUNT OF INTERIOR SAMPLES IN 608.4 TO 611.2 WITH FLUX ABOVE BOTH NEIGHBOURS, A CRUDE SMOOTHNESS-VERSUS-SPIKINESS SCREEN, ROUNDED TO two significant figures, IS -1.8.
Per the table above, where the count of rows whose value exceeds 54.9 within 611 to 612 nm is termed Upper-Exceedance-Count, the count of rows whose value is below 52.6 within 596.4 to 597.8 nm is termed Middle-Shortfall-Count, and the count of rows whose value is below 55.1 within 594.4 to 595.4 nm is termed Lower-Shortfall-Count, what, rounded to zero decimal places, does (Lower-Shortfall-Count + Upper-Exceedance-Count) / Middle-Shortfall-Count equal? 4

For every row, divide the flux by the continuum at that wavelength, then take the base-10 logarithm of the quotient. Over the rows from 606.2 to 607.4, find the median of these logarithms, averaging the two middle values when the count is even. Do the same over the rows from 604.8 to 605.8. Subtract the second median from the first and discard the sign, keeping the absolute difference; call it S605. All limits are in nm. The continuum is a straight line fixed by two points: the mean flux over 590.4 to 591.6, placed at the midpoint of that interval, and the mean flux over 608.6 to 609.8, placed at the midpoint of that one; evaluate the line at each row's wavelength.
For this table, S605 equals 0.024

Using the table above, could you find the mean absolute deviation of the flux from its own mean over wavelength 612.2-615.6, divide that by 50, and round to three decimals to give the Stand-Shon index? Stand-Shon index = 0.038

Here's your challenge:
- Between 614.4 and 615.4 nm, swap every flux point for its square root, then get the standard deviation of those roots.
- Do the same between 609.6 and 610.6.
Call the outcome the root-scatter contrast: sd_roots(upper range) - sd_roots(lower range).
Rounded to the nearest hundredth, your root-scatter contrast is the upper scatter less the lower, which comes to -0.02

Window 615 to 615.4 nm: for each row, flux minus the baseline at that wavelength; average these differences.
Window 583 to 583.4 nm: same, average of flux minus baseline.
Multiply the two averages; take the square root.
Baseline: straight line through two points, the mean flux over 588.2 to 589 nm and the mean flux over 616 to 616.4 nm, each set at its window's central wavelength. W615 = 4.4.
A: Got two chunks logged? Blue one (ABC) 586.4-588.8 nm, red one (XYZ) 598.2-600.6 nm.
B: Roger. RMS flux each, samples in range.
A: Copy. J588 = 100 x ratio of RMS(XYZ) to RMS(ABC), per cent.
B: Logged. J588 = 102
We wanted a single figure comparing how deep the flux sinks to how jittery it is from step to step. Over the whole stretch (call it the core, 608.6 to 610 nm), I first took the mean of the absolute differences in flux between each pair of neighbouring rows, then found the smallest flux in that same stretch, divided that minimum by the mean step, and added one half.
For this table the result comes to 16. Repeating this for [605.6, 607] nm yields 27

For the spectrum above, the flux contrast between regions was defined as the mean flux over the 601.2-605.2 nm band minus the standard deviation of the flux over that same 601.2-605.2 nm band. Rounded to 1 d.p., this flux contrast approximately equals 48.5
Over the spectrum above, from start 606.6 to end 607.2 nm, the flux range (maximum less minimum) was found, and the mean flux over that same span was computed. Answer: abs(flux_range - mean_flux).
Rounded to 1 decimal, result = 52.1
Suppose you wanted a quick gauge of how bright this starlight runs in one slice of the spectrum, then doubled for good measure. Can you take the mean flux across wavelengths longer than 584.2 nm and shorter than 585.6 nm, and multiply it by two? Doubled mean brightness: 113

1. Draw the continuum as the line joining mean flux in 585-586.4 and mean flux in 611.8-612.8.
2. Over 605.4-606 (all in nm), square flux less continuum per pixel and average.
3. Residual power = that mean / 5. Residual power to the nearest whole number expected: 16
